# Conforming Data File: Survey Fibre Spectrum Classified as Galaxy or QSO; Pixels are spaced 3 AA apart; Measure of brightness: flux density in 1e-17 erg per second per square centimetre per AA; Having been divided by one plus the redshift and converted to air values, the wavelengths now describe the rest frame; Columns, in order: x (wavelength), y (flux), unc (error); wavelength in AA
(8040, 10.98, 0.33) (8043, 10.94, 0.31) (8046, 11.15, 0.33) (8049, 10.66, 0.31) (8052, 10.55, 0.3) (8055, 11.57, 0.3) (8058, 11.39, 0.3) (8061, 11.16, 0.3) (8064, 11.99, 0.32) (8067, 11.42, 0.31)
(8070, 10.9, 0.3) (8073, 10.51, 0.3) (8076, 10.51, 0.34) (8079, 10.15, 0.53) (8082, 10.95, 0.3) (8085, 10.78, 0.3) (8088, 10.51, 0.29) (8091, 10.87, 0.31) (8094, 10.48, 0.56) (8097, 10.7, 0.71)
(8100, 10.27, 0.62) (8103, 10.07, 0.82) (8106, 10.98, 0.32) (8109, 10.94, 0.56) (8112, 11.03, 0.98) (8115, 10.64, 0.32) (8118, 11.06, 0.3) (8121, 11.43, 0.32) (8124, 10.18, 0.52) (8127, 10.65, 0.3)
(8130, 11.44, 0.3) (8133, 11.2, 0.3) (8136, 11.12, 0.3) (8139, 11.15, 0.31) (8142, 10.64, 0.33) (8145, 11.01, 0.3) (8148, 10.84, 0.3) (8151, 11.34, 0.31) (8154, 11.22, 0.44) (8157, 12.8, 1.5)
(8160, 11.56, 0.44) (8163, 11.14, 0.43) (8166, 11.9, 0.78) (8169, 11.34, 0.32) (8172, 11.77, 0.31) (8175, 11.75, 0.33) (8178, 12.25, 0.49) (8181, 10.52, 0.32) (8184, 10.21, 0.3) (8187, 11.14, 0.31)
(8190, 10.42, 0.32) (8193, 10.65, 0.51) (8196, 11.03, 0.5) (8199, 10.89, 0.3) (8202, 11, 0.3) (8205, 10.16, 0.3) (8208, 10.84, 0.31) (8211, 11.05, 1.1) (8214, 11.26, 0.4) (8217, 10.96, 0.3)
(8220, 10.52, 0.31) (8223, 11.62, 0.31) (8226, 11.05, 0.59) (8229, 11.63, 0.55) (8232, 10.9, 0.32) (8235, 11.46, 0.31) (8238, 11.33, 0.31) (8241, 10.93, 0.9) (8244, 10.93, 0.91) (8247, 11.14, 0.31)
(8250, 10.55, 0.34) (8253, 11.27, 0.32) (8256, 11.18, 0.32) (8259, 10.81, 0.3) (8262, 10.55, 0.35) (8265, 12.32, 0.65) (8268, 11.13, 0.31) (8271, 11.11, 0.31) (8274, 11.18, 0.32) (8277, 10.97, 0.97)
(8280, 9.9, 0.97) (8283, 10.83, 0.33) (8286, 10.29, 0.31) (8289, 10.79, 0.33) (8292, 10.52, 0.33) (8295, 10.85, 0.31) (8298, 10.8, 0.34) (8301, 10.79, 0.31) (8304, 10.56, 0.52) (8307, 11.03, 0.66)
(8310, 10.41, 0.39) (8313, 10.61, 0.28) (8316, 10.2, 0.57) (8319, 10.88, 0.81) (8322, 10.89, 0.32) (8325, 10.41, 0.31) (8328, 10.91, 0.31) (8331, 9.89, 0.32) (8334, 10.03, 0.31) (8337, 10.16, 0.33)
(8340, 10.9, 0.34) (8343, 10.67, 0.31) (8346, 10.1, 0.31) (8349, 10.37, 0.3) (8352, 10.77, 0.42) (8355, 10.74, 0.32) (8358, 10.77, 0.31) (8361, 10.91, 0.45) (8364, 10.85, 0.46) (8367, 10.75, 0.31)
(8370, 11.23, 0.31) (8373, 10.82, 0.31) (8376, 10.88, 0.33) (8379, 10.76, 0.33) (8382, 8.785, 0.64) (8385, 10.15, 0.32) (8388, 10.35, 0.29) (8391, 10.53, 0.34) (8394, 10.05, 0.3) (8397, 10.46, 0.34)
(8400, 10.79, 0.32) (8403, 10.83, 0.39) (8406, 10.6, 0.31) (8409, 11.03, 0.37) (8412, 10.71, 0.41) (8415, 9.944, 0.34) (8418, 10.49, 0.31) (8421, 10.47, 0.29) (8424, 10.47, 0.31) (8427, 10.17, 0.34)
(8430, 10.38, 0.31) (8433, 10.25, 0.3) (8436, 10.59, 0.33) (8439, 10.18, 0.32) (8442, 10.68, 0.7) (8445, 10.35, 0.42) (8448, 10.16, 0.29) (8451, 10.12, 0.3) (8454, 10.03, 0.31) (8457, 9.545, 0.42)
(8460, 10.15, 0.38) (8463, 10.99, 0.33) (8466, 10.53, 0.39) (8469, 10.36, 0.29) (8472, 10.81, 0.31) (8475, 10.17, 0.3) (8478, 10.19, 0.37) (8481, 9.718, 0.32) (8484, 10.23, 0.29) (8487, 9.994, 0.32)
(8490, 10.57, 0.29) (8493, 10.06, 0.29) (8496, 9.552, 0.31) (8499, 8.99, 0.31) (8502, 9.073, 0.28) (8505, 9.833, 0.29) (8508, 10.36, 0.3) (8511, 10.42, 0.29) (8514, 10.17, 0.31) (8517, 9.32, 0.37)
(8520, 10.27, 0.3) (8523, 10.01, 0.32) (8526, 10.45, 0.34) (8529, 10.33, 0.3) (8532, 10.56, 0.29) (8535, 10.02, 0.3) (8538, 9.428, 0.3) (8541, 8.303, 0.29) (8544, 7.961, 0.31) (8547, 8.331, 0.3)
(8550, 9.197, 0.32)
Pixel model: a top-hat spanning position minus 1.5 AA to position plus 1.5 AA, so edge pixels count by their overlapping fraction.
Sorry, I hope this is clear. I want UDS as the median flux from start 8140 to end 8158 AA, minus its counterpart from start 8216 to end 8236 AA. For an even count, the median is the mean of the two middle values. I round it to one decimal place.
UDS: 0.1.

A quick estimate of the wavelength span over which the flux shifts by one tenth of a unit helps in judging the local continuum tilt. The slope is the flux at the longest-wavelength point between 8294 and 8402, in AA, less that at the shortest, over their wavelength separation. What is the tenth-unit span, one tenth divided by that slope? -175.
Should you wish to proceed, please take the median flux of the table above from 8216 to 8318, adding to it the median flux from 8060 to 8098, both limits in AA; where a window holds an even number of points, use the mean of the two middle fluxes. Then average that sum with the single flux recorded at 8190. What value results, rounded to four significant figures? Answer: 16.06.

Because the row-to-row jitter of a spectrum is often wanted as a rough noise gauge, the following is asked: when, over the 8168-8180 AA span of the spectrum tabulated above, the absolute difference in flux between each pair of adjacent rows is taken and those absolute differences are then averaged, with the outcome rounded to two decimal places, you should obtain 0.32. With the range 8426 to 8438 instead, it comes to 0.23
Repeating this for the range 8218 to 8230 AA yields 0.75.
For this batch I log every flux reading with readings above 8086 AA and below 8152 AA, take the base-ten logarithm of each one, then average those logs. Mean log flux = 1.03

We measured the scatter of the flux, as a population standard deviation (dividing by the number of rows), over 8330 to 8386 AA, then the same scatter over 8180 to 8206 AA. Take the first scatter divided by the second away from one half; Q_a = -1.1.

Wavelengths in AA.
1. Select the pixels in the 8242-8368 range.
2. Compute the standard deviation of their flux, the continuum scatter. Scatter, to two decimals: 0.43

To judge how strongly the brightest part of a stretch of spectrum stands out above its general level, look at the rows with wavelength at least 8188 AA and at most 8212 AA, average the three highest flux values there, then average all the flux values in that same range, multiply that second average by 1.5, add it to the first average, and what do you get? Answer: 27.2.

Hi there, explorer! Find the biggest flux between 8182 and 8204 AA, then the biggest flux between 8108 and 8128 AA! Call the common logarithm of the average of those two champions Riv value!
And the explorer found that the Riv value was 1.05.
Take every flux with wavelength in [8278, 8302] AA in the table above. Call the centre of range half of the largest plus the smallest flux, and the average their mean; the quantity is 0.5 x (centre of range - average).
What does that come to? -0.11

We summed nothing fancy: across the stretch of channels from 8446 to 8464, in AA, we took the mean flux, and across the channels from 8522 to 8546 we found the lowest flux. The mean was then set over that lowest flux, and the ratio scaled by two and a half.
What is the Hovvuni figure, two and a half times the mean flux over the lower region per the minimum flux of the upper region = 3.19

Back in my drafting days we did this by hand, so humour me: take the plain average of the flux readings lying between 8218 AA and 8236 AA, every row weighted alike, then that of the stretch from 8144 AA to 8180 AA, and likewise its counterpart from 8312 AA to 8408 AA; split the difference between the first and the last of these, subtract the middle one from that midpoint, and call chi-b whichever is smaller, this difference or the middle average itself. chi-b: -0.71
